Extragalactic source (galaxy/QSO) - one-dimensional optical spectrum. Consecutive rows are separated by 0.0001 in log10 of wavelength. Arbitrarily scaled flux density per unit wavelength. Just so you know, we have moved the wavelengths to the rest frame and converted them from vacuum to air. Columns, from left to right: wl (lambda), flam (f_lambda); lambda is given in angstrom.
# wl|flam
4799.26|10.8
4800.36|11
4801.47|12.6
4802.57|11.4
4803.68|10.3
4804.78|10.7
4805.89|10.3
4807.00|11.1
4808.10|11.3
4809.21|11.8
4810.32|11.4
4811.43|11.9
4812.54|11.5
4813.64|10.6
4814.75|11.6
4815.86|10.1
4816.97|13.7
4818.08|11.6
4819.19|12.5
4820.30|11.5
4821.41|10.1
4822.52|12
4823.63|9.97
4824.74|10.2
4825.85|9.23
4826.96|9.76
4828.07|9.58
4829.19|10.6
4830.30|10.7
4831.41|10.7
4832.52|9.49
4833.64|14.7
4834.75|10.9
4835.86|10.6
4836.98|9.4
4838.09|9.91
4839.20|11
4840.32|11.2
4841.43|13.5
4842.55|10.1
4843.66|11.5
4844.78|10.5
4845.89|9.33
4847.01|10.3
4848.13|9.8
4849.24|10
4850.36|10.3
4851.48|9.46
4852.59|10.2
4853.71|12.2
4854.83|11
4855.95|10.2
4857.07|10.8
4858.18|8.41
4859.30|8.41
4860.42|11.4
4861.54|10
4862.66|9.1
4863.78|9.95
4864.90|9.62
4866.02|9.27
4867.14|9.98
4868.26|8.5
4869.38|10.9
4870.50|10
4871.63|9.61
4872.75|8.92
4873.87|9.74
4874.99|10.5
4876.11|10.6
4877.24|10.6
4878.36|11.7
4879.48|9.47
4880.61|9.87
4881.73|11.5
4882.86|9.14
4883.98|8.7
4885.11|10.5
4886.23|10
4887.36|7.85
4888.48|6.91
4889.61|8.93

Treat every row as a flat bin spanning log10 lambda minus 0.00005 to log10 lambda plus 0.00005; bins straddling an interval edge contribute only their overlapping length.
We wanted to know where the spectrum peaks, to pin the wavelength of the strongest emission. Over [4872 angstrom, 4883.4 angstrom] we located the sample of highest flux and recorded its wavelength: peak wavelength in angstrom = 4878.36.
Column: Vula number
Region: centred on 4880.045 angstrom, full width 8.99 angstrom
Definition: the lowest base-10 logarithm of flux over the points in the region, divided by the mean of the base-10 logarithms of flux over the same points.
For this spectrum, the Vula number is 0.934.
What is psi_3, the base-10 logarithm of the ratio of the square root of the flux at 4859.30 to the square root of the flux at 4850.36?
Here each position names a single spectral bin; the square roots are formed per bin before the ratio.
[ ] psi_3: -0.044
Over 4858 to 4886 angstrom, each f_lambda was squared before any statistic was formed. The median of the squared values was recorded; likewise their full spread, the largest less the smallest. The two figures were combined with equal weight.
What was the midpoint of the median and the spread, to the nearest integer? 82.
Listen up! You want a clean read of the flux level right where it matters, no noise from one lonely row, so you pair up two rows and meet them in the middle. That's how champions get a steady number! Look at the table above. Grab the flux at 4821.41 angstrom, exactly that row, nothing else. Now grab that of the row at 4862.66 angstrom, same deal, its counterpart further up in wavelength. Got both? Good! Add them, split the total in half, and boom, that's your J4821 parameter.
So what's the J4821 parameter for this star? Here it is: 9.6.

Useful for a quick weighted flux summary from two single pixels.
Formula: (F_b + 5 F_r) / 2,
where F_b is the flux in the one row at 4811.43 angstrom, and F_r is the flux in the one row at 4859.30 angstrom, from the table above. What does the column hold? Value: 27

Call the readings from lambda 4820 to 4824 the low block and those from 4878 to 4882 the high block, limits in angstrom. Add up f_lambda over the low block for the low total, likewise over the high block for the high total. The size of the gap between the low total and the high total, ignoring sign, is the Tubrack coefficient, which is 1.0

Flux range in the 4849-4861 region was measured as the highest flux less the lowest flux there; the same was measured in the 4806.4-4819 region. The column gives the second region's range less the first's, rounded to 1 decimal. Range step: -0.2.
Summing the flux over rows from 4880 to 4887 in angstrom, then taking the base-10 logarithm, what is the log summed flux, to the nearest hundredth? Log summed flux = 1.78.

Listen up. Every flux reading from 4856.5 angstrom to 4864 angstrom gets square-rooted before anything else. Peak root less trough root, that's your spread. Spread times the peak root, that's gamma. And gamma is 1.6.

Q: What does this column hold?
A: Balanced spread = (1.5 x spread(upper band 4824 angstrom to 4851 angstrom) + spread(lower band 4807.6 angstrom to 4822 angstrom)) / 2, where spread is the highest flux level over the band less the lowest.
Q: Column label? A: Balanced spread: 5.9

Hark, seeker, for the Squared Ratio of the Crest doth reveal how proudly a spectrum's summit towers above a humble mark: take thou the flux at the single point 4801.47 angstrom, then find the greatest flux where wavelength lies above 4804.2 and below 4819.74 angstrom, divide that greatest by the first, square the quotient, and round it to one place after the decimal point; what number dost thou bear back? 1.2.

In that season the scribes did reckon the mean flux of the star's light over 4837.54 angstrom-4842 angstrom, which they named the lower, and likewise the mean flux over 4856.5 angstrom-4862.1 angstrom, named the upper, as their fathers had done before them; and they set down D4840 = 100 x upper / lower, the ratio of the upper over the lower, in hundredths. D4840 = 86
